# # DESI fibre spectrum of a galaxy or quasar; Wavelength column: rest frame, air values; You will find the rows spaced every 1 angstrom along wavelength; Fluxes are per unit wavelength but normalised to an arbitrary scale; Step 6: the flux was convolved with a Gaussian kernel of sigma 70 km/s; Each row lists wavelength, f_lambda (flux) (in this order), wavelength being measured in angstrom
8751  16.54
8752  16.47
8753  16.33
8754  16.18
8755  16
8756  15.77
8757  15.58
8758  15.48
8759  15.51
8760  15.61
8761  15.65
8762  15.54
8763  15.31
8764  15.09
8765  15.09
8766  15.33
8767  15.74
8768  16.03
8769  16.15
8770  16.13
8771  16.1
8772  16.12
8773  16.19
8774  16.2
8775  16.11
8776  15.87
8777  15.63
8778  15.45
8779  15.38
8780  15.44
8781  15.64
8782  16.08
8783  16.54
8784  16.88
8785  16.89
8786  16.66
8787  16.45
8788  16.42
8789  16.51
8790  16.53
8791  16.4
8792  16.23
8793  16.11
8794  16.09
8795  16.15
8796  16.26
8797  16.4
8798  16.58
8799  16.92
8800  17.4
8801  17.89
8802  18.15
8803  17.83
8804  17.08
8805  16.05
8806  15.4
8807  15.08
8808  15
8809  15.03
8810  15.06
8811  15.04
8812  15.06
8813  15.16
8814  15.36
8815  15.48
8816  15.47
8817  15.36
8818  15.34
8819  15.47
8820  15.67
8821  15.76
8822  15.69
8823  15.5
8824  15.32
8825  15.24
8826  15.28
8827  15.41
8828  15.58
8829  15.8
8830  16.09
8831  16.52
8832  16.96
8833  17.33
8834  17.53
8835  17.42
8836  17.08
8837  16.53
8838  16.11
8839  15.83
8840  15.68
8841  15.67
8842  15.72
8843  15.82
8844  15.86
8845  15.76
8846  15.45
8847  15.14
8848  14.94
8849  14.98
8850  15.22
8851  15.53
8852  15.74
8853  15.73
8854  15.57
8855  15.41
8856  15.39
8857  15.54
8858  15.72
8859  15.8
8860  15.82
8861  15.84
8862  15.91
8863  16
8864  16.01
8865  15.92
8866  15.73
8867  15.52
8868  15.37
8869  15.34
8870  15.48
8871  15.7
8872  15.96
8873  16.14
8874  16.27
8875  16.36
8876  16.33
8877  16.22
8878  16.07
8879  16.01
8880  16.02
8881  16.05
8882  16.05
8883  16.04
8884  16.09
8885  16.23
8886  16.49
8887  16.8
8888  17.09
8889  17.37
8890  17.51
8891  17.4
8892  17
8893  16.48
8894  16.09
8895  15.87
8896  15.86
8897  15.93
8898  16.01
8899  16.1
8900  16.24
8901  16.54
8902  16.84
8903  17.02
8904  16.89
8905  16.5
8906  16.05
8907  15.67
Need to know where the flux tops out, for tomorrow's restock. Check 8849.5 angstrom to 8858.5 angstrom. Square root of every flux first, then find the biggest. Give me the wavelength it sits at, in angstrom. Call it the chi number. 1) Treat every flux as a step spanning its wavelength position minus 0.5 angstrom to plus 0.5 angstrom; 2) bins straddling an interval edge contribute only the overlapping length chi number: 8852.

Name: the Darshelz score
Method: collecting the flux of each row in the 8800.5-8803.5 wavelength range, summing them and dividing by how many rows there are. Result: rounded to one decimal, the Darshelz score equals 18.0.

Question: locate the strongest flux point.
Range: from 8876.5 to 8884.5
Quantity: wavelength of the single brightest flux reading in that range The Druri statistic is 8877 angstrom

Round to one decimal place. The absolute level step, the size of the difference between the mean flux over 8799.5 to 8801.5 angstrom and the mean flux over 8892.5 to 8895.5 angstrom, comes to 1.5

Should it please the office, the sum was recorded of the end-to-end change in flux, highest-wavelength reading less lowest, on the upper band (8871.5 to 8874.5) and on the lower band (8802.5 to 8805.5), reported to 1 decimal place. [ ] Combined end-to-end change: -1.5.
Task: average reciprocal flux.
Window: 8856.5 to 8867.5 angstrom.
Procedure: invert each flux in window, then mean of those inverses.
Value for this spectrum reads 0.0633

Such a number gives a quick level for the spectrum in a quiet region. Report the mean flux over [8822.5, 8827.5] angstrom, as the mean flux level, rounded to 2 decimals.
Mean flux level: 15.35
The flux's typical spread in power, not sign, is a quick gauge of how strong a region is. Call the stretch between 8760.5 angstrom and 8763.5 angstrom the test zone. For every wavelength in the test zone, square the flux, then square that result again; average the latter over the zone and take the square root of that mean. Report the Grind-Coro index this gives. 240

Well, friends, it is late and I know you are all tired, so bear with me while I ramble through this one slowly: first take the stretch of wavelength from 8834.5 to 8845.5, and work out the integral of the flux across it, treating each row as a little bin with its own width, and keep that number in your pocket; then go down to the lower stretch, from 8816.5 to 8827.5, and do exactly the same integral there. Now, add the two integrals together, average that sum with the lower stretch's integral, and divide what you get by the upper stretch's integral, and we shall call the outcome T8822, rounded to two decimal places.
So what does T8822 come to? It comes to 1.46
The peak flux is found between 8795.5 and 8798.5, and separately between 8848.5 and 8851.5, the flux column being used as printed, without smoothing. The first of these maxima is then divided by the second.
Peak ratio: 1.07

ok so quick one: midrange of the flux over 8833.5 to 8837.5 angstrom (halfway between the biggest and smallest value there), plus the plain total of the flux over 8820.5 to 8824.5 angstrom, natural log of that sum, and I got 4.37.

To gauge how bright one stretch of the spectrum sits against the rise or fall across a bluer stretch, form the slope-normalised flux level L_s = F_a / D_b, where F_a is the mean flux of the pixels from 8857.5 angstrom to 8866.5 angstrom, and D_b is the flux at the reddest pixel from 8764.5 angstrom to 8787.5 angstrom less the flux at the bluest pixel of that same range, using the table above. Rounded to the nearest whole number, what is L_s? 12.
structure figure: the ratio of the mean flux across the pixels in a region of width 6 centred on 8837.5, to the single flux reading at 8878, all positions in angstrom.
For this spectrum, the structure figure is 1.02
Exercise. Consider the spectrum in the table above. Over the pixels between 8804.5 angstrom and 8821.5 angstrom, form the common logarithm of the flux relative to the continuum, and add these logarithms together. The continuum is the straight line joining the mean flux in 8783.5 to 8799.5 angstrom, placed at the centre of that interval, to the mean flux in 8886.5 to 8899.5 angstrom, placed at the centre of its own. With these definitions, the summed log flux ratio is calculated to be -0.54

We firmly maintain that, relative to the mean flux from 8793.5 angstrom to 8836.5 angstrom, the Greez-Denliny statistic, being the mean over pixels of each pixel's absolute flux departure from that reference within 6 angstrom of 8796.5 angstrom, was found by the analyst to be 0.66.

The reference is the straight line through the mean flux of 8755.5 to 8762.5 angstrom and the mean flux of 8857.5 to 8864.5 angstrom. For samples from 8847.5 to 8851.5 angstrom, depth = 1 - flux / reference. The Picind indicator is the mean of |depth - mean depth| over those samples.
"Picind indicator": 0.013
